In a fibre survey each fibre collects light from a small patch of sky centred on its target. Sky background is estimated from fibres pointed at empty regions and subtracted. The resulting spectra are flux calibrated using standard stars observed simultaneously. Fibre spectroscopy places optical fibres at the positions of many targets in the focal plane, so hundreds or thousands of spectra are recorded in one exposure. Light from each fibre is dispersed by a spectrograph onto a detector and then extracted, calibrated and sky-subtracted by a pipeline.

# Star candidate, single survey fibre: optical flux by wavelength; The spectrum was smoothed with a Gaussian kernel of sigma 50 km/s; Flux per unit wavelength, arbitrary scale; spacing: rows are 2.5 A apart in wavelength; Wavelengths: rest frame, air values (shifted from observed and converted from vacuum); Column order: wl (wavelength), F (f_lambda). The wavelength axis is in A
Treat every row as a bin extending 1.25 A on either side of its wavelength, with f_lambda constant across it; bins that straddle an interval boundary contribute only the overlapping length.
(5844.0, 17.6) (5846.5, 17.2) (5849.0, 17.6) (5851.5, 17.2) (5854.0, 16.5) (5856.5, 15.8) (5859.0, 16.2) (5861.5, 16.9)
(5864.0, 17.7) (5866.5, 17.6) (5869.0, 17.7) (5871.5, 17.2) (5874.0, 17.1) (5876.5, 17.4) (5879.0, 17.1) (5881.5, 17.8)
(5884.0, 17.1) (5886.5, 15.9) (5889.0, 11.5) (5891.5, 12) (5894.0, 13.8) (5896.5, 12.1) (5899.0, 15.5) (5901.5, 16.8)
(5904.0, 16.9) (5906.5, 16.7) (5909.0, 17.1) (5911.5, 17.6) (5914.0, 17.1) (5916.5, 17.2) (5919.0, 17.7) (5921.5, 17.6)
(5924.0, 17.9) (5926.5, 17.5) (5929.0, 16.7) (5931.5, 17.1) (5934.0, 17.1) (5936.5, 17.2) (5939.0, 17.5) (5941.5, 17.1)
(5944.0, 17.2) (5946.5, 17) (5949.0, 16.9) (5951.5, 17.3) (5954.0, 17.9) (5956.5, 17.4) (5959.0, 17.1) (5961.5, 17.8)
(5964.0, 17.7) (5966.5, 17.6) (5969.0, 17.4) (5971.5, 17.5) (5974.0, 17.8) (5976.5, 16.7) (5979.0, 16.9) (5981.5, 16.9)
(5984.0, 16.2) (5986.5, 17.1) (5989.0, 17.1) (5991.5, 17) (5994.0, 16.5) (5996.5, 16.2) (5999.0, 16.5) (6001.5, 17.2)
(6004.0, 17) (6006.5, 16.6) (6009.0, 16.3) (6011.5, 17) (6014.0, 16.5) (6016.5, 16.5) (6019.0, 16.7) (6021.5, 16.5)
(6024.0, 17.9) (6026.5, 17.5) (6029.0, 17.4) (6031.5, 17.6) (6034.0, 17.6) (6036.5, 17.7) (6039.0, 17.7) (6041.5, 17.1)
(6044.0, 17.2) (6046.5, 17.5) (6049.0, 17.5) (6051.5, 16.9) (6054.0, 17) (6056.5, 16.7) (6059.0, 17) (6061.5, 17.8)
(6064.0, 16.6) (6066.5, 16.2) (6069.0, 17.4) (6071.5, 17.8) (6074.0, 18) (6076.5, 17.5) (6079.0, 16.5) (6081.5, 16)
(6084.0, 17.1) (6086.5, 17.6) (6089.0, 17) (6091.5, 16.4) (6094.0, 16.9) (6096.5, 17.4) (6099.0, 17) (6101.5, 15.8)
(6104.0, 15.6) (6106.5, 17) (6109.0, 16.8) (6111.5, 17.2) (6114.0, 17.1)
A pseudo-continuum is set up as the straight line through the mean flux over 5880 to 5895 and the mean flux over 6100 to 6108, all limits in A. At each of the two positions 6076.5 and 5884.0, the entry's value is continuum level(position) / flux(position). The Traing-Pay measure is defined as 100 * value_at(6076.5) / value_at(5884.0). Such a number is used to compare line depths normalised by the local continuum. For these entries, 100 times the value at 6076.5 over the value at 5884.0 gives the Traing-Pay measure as 106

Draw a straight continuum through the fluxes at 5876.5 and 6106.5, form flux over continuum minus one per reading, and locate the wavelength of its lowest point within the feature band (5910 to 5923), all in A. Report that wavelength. 5914.0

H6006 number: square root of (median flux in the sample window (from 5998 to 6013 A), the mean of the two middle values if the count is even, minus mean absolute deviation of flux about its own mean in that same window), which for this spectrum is 4.06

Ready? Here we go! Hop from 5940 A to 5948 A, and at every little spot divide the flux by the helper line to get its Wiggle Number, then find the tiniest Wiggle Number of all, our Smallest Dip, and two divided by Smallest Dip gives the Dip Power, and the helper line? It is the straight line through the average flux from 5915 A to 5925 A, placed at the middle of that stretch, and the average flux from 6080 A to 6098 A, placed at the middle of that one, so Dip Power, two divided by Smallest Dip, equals 2.06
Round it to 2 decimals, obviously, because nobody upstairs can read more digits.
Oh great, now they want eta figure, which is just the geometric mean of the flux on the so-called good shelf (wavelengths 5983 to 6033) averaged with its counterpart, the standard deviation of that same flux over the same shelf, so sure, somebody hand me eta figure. 8.67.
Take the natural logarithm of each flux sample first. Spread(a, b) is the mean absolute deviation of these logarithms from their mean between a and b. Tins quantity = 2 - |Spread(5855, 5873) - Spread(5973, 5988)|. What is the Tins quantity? 1.984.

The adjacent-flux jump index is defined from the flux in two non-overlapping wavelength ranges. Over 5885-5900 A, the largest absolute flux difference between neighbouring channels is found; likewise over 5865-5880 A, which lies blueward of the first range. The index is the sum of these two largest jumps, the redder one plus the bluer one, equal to 4.9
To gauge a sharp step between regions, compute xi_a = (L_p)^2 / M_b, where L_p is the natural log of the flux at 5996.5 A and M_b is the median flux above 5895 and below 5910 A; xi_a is 0.463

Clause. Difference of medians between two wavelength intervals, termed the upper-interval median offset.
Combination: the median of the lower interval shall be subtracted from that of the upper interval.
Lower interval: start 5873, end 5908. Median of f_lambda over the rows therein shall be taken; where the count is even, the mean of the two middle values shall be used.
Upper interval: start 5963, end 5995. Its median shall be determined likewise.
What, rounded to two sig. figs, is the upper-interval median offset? 0.35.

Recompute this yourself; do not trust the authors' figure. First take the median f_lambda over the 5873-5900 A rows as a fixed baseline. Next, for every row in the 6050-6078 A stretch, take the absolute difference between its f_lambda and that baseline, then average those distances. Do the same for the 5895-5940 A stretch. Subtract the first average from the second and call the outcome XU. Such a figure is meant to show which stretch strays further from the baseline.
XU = 0.1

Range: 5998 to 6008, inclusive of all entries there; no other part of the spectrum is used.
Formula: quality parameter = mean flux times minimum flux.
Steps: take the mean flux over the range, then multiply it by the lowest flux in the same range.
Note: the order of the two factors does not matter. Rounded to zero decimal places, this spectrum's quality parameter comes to 278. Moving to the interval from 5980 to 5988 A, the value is 271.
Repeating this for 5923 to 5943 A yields 288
